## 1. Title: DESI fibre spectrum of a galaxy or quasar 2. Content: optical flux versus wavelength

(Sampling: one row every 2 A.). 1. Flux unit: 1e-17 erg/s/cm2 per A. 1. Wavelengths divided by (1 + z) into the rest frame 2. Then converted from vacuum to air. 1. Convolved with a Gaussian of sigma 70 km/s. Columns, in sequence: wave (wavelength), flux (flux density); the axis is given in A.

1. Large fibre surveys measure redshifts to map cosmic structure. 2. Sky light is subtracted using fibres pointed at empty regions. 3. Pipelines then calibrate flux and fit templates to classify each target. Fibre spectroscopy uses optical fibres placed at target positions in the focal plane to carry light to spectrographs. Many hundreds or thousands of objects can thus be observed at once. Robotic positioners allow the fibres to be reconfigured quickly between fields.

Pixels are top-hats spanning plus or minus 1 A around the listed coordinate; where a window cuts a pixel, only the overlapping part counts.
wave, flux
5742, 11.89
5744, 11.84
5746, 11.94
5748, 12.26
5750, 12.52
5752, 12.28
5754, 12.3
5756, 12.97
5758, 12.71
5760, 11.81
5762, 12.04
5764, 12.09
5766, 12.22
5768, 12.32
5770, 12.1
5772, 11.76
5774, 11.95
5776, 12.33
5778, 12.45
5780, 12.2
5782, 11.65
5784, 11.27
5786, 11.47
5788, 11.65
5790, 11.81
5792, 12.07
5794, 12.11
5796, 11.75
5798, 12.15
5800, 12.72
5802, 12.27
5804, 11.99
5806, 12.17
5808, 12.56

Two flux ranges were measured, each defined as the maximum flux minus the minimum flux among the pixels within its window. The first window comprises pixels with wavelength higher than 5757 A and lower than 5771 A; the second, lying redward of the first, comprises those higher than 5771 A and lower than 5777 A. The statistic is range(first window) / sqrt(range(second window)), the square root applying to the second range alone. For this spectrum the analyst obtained 1.19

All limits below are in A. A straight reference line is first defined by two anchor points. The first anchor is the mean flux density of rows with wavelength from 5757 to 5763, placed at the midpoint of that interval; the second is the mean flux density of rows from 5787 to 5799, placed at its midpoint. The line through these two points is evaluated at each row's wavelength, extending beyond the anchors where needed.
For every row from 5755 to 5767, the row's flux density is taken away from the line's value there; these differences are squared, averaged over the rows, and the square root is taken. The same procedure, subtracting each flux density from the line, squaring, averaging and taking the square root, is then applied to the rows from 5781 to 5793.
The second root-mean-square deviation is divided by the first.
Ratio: 1.0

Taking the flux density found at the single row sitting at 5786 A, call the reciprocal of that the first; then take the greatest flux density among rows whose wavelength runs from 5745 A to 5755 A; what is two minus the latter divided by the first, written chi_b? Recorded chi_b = -142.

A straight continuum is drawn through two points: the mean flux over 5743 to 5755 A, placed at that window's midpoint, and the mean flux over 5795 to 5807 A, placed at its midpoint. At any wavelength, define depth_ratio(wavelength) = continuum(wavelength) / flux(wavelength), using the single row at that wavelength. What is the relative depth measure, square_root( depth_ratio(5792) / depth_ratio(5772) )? 0.99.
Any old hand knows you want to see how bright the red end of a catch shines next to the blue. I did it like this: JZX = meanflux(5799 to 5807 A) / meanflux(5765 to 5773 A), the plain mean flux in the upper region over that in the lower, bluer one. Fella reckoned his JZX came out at 1.02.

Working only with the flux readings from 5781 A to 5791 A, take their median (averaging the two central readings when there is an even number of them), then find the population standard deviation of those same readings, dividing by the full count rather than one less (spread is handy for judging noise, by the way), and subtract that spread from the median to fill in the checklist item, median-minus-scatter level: 11.5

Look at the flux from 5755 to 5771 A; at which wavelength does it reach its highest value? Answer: 5756 A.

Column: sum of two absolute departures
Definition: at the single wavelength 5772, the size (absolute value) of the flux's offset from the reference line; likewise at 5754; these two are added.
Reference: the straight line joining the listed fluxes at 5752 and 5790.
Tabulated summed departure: 0.32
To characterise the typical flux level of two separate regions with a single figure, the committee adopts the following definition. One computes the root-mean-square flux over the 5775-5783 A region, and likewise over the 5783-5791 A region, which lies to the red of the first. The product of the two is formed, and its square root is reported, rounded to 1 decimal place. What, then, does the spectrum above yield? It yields 11.9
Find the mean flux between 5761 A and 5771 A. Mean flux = 12.2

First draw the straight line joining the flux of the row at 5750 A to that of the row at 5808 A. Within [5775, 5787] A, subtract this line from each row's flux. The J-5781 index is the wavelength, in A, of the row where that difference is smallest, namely 5784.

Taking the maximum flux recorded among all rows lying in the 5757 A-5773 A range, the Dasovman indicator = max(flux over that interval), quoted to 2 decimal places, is 12.71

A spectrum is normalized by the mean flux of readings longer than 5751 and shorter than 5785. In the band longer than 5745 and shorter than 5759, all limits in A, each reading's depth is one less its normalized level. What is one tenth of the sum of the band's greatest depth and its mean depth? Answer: -0.001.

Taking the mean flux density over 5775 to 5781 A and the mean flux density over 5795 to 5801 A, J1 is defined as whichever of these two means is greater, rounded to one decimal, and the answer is 12.3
